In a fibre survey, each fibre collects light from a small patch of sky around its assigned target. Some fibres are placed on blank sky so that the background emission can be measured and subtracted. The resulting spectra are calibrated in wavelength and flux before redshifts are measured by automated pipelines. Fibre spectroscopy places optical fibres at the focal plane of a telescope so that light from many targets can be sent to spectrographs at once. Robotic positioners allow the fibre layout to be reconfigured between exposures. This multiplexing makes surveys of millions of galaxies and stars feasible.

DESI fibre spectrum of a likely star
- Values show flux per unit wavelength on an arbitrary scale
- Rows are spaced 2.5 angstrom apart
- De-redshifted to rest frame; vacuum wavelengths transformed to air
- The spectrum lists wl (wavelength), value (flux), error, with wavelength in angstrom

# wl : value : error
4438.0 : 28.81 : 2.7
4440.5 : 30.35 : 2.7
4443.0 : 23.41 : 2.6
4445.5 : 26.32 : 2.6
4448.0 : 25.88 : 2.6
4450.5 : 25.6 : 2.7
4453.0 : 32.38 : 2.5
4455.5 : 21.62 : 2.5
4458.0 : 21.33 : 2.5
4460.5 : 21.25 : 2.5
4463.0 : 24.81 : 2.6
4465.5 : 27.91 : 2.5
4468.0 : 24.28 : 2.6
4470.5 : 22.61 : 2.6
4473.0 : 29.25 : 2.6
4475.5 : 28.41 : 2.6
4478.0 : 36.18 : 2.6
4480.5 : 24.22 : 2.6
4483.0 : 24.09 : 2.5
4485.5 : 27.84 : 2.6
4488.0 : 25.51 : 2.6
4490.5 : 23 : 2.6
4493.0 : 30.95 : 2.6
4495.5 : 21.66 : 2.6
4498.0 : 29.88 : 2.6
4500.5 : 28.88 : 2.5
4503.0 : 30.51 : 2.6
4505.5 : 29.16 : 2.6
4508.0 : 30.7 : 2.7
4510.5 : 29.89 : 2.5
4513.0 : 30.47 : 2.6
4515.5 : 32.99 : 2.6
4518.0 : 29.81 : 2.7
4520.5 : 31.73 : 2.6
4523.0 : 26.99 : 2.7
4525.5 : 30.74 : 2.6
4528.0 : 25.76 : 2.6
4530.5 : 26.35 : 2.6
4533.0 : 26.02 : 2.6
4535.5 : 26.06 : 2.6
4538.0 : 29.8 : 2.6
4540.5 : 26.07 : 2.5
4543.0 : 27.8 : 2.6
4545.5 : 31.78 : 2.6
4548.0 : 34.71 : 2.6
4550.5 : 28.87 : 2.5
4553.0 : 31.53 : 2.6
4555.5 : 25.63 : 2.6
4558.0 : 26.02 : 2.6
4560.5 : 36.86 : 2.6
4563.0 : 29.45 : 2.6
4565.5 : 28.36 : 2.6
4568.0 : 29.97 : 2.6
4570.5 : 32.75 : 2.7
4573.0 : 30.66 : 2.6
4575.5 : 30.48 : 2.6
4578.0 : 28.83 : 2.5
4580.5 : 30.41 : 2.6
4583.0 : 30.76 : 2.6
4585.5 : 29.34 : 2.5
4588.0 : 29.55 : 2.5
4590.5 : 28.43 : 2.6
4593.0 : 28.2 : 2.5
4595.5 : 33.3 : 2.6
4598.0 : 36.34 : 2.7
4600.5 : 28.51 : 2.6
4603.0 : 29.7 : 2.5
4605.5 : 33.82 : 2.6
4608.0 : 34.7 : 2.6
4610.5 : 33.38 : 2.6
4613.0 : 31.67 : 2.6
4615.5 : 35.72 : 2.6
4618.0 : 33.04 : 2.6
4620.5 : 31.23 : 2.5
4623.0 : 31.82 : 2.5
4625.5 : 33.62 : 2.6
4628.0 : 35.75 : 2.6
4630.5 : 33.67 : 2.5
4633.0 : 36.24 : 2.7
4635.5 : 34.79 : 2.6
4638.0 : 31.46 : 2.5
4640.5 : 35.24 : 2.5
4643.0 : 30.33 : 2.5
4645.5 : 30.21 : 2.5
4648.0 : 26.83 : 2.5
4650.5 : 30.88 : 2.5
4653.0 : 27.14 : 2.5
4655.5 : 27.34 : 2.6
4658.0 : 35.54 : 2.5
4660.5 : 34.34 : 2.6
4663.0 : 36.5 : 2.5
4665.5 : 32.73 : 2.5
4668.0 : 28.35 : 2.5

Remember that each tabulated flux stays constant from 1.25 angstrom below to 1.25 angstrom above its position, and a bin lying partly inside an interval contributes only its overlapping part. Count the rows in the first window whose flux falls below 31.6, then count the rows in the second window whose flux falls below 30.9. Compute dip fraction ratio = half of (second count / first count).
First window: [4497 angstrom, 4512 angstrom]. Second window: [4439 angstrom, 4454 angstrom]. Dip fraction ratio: 0.42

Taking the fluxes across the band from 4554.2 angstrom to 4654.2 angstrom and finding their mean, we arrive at 31.4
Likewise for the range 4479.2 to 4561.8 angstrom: 28.6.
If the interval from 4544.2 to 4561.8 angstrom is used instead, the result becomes 30.8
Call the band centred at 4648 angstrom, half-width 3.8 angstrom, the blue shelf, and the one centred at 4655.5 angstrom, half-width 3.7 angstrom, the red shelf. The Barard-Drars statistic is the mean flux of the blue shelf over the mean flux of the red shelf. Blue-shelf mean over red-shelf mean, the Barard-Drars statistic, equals 0.98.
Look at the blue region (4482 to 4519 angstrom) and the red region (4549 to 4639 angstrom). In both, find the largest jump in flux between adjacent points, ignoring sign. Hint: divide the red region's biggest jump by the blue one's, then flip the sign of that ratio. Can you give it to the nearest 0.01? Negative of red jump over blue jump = -1.17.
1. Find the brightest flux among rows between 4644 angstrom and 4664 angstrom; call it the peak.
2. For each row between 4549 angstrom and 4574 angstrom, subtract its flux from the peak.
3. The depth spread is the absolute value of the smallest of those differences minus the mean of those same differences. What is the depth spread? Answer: 7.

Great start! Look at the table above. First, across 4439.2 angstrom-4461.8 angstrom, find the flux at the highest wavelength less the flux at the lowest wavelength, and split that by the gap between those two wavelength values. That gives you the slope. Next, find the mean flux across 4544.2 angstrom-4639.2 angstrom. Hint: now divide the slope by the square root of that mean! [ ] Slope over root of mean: -0.08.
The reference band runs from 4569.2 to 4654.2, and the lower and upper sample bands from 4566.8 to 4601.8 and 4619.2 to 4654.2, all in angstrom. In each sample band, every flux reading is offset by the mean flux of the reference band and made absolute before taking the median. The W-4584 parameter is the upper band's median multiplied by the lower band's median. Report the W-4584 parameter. 3.8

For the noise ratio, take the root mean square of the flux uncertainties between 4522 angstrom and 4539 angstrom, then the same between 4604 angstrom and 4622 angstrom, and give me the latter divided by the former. 0.99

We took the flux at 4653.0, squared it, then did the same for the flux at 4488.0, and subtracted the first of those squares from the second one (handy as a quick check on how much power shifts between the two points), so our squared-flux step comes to -86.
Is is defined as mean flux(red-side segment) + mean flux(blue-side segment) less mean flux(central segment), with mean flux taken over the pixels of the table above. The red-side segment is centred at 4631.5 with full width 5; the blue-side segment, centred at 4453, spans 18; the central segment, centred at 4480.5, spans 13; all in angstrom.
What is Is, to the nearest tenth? 31.7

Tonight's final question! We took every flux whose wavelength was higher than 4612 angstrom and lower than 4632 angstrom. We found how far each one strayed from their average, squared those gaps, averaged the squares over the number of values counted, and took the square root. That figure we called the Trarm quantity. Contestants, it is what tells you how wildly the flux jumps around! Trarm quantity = 1.6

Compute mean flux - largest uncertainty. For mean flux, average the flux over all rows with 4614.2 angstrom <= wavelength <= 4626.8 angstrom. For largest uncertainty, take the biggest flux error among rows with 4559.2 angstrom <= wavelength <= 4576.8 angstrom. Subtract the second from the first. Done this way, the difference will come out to 30.4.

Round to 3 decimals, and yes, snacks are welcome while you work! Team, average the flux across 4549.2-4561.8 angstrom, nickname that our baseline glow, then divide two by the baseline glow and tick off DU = 0.067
